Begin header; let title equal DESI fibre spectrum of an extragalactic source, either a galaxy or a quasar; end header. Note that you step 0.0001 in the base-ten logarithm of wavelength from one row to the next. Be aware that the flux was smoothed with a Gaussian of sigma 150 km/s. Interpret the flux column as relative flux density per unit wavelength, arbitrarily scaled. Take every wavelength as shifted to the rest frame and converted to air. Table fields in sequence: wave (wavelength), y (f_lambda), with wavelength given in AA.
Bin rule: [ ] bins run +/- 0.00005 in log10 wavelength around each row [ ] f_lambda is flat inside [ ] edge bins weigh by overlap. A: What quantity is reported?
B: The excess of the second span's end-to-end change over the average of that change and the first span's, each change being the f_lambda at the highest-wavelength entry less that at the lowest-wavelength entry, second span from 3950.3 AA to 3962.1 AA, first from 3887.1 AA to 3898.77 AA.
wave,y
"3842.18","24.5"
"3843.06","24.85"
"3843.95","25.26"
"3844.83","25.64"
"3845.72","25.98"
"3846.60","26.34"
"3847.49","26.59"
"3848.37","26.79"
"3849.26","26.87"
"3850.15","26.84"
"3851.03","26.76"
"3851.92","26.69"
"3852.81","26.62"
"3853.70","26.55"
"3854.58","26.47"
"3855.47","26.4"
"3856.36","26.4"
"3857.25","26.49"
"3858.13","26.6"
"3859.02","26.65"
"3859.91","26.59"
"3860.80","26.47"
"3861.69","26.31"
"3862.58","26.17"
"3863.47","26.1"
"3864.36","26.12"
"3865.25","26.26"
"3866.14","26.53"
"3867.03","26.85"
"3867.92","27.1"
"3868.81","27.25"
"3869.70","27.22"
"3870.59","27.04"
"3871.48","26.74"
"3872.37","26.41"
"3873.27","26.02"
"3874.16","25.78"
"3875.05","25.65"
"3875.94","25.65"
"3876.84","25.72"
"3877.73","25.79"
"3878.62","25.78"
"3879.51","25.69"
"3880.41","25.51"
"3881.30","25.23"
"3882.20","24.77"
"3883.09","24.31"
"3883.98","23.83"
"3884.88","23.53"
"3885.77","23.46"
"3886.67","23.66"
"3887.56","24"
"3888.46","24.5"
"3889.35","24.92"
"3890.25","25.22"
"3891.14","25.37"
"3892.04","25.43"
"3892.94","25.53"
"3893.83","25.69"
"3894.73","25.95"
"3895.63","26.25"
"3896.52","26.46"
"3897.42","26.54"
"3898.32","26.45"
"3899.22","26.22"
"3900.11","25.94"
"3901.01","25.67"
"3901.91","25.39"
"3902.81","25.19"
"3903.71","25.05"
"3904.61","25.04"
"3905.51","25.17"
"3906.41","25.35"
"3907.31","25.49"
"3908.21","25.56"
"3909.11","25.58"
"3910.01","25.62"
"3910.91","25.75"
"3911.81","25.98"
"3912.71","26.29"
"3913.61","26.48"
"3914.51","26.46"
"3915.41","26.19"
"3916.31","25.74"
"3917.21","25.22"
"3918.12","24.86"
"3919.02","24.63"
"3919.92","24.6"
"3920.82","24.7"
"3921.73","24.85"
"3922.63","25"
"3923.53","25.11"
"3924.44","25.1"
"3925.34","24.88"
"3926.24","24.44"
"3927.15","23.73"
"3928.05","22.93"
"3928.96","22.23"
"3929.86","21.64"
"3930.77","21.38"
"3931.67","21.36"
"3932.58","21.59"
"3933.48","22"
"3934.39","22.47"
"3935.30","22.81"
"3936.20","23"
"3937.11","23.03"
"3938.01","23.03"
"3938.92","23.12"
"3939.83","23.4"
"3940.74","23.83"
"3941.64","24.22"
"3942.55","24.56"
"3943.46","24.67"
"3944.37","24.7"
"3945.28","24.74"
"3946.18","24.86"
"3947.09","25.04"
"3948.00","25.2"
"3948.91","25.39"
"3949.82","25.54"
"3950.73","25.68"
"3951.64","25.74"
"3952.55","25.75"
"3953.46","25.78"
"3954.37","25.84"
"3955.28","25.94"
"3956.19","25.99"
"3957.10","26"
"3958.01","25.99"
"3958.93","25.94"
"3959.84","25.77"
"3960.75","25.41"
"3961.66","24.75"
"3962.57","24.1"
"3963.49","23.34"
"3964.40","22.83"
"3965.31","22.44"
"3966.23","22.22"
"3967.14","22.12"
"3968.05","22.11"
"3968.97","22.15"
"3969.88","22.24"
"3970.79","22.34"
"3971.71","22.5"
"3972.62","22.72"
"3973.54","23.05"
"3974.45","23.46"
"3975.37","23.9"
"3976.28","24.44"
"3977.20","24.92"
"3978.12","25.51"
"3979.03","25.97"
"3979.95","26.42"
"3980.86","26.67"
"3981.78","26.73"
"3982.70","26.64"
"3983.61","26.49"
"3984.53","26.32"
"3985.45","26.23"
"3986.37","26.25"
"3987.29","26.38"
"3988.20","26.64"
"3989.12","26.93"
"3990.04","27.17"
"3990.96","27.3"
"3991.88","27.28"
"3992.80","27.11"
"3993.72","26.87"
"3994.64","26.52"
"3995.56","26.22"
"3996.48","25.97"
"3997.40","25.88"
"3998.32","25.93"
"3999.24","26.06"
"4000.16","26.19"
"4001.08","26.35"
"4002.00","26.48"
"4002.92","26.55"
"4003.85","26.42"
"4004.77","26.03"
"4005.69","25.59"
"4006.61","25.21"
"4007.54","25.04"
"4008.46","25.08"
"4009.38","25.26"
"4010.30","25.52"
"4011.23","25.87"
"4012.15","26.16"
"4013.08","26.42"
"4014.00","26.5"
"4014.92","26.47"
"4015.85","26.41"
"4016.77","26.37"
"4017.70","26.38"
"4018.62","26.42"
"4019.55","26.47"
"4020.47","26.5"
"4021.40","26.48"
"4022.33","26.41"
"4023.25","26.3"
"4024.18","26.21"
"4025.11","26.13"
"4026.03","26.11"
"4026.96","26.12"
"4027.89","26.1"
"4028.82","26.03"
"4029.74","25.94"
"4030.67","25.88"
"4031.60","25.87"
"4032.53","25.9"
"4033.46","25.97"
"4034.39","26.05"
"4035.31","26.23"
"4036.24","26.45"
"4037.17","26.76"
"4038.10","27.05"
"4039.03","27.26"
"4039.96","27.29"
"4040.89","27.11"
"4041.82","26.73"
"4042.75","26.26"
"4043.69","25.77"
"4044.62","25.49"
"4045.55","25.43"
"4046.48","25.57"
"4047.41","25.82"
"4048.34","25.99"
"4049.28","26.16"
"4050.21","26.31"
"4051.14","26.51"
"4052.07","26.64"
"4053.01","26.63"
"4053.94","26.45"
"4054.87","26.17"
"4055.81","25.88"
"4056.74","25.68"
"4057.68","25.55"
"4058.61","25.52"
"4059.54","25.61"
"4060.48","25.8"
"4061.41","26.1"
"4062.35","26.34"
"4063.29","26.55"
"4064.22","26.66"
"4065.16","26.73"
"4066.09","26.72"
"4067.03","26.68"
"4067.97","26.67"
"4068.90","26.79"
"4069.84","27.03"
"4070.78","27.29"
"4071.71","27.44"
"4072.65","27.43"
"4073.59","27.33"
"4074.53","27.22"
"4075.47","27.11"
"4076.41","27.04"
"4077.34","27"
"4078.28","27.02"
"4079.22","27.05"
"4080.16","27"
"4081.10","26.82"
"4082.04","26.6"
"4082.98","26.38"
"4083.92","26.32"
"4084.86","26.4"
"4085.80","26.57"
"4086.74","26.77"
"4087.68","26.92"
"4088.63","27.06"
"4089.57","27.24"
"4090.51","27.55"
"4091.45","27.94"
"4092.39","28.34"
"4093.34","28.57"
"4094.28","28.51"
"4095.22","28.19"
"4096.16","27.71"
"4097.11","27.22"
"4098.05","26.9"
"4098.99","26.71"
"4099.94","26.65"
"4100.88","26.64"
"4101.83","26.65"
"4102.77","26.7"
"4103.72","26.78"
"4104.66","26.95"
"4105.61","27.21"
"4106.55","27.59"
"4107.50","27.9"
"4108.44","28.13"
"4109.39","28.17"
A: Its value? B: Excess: -1.7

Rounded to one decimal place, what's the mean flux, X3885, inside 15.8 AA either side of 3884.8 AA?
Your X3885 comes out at 25.5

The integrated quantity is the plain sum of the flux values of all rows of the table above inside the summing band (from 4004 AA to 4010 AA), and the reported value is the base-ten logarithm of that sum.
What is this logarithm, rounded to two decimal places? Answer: 2.18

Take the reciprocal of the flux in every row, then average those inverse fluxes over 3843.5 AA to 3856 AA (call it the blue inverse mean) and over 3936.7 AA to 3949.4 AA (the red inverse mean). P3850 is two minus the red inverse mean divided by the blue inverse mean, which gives 0.91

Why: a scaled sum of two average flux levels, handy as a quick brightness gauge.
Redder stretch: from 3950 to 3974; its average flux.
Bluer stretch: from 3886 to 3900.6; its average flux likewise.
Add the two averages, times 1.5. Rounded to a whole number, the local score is 75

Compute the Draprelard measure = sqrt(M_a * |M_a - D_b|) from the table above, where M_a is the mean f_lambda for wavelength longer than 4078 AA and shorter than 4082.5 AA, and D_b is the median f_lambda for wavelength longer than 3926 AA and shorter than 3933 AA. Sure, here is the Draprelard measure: 12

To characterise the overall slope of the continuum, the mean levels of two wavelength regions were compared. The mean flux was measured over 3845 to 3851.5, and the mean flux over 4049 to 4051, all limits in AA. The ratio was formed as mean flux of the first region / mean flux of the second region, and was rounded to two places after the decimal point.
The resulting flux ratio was 1.01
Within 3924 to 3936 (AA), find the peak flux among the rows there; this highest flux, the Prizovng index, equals 25.1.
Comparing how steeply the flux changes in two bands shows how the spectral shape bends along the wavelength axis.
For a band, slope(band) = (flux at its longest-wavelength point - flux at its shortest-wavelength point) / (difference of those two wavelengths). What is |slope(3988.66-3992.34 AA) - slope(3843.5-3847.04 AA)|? 0.28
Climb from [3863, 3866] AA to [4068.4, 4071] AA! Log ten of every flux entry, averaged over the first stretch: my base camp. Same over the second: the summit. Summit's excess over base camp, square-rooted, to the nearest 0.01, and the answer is 0.12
